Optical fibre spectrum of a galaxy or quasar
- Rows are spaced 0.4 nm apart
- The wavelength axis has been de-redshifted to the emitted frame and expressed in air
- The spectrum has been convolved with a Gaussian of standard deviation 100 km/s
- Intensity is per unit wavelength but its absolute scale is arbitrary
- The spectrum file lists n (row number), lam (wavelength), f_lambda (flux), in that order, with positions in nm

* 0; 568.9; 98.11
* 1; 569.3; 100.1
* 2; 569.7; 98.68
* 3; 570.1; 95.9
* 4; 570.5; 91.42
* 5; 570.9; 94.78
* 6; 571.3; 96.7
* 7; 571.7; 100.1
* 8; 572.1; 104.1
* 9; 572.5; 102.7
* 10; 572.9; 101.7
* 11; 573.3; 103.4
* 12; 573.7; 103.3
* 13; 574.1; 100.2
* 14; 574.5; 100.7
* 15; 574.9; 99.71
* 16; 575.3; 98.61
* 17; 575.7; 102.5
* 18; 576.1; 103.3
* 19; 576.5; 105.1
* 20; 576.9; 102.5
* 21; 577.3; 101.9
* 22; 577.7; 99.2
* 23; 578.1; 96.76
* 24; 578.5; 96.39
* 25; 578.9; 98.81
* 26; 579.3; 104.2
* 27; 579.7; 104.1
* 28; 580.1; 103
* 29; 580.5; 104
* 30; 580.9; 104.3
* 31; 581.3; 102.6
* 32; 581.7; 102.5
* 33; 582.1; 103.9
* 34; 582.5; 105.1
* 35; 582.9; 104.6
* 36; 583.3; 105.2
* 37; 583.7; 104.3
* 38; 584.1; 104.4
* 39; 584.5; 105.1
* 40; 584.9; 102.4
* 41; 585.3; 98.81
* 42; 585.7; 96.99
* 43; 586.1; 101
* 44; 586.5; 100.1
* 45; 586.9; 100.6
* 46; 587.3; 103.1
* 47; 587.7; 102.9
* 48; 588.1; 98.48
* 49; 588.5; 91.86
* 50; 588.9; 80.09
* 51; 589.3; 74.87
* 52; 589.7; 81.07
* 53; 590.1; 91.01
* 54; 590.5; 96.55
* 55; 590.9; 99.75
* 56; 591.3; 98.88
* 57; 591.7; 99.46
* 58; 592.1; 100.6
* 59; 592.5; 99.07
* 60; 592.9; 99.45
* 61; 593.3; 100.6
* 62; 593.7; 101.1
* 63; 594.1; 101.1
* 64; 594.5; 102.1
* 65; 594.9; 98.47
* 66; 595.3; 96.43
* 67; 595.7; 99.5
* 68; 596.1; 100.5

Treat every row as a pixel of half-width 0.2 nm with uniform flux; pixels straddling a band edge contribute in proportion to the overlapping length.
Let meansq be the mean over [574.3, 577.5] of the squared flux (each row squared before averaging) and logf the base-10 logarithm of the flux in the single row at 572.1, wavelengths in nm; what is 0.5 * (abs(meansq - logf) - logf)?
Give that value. 5180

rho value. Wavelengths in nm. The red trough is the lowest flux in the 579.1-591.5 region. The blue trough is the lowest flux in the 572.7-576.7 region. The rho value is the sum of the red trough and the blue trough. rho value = 173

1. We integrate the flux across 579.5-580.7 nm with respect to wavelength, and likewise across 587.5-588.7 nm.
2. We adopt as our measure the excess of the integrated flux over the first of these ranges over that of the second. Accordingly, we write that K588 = 7.1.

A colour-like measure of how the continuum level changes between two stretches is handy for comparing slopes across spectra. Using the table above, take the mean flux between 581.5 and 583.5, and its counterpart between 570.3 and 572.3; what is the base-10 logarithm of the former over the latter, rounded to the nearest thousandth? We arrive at 0.029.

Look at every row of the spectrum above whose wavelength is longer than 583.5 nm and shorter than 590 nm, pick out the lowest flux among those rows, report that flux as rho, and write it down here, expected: 74.87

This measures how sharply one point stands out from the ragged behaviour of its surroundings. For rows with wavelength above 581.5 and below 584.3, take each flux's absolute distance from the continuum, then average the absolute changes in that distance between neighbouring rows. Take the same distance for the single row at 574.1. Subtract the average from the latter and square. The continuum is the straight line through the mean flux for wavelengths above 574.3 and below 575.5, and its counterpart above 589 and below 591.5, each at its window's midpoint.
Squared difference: 0.7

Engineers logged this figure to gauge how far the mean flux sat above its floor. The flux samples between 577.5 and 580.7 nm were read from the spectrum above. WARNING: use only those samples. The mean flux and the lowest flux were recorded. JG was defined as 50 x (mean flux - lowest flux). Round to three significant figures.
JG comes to 221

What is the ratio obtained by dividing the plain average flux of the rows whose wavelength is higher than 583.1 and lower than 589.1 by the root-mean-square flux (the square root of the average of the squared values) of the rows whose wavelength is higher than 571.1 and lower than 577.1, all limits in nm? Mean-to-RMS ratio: 0.98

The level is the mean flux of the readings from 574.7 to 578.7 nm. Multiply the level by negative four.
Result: -402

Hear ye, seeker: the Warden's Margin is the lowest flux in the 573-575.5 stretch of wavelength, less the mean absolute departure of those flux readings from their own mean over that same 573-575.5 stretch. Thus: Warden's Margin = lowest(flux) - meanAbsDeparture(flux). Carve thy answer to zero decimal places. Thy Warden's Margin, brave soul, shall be 97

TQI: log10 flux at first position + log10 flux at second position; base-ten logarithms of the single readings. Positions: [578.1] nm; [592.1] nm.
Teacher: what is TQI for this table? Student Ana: 3.99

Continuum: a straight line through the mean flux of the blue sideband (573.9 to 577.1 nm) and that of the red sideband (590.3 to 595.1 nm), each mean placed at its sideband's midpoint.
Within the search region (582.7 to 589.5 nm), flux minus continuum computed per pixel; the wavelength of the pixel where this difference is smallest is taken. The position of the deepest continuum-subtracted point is 589.3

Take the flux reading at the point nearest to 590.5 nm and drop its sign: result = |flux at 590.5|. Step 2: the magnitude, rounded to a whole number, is 97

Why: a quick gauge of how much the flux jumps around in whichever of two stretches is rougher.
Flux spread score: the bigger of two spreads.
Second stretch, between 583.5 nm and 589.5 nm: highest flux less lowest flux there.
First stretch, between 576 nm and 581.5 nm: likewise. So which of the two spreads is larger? 30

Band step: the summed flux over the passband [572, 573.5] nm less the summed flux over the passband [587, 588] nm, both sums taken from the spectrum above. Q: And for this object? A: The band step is 206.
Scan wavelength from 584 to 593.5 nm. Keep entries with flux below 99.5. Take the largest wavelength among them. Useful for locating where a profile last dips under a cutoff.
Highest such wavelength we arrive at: 592.9 nm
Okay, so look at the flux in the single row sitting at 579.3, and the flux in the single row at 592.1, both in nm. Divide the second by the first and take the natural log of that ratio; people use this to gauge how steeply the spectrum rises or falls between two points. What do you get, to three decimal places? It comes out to -0.035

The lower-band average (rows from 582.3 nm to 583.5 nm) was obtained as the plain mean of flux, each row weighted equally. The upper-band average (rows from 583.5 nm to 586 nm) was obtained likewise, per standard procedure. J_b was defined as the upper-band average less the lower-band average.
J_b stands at -3.0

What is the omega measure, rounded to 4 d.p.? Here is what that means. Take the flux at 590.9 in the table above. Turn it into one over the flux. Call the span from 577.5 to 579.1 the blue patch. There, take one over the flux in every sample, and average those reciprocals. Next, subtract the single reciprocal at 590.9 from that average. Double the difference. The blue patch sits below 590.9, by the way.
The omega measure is 0.0004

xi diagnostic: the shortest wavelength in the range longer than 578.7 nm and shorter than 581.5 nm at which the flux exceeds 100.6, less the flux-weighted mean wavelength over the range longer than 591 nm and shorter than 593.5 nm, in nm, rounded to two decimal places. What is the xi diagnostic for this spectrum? -13.00 nm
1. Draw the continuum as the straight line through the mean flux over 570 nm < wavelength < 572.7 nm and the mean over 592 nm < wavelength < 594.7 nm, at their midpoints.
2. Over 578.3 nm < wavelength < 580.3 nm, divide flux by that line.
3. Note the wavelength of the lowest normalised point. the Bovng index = 578.5 nm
